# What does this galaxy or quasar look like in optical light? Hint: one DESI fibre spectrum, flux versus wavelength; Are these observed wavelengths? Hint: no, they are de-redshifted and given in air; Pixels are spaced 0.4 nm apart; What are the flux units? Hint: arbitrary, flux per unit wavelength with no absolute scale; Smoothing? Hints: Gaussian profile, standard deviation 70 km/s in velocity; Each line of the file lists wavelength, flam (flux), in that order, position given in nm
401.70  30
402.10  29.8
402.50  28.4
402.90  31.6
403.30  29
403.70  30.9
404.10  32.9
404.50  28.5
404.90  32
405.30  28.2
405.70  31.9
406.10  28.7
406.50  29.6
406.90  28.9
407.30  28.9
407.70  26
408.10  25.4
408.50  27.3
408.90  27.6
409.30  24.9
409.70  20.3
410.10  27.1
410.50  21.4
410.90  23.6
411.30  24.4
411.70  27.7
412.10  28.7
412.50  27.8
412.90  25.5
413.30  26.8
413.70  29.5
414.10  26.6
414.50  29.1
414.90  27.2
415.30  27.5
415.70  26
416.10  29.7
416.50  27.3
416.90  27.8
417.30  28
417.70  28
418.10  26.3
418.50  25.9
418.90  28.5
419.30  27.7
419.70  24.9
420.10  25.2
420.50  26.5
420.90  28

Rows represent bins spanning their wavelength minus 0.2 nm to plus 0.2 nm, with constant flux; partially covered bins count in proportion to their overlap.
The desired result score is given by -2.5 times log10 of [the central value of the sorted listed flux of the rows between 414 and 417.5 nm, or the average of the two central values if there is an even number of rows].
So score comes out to -3.60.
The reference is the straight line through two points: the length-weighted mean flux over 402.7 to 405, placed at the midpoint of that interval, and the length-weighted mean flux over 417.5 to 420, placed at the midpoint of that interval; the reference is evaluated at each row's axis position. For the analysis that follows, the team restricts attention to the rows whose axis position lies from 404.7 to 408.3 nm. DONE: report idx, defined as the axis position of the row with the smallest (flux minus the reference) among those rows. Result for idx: 408.10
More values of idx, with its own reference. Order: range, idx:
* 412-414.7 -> 412.90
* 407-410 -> 409.70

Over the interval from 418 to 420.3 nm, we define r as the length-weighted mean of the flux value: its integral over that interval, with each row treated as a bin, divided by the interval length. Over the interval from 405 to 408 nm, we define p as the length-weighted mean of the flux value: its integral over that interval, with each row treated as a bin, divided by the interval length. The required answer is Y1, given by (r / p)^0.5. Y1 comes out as 0.96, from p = 28.9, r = 26.4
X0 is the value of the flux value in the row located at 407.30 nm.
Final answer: 28.9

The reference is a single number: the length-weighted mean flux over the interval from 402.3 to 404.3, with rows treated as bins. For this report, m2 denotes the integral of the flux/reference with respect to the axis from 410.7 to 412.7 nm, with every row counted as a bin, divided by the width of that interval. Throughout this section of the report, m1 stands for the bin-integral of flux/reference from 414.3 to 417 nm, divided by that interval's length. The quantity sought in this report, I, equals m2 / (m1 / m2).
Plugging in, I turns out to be 0.82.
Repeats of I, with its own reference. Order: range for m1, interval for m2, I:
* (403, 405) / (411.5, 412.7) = 0.84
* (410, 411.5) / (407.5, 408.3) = 0.90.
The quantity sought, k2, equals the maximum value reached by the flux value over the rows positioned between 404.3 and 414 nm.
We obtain 32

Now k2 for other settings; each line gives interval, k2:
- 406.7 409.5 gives 28.9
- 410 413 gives 28.7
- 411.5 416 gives 29.5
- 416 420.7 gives 29.7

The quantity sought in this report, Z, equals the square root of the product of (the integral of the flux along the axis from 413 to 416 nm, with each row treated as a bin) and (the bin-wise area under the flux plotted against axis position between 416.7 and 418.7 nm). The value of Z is 67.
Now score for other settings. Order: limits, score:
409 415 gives -3.57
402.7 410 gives -3.65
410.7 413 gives -3.56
